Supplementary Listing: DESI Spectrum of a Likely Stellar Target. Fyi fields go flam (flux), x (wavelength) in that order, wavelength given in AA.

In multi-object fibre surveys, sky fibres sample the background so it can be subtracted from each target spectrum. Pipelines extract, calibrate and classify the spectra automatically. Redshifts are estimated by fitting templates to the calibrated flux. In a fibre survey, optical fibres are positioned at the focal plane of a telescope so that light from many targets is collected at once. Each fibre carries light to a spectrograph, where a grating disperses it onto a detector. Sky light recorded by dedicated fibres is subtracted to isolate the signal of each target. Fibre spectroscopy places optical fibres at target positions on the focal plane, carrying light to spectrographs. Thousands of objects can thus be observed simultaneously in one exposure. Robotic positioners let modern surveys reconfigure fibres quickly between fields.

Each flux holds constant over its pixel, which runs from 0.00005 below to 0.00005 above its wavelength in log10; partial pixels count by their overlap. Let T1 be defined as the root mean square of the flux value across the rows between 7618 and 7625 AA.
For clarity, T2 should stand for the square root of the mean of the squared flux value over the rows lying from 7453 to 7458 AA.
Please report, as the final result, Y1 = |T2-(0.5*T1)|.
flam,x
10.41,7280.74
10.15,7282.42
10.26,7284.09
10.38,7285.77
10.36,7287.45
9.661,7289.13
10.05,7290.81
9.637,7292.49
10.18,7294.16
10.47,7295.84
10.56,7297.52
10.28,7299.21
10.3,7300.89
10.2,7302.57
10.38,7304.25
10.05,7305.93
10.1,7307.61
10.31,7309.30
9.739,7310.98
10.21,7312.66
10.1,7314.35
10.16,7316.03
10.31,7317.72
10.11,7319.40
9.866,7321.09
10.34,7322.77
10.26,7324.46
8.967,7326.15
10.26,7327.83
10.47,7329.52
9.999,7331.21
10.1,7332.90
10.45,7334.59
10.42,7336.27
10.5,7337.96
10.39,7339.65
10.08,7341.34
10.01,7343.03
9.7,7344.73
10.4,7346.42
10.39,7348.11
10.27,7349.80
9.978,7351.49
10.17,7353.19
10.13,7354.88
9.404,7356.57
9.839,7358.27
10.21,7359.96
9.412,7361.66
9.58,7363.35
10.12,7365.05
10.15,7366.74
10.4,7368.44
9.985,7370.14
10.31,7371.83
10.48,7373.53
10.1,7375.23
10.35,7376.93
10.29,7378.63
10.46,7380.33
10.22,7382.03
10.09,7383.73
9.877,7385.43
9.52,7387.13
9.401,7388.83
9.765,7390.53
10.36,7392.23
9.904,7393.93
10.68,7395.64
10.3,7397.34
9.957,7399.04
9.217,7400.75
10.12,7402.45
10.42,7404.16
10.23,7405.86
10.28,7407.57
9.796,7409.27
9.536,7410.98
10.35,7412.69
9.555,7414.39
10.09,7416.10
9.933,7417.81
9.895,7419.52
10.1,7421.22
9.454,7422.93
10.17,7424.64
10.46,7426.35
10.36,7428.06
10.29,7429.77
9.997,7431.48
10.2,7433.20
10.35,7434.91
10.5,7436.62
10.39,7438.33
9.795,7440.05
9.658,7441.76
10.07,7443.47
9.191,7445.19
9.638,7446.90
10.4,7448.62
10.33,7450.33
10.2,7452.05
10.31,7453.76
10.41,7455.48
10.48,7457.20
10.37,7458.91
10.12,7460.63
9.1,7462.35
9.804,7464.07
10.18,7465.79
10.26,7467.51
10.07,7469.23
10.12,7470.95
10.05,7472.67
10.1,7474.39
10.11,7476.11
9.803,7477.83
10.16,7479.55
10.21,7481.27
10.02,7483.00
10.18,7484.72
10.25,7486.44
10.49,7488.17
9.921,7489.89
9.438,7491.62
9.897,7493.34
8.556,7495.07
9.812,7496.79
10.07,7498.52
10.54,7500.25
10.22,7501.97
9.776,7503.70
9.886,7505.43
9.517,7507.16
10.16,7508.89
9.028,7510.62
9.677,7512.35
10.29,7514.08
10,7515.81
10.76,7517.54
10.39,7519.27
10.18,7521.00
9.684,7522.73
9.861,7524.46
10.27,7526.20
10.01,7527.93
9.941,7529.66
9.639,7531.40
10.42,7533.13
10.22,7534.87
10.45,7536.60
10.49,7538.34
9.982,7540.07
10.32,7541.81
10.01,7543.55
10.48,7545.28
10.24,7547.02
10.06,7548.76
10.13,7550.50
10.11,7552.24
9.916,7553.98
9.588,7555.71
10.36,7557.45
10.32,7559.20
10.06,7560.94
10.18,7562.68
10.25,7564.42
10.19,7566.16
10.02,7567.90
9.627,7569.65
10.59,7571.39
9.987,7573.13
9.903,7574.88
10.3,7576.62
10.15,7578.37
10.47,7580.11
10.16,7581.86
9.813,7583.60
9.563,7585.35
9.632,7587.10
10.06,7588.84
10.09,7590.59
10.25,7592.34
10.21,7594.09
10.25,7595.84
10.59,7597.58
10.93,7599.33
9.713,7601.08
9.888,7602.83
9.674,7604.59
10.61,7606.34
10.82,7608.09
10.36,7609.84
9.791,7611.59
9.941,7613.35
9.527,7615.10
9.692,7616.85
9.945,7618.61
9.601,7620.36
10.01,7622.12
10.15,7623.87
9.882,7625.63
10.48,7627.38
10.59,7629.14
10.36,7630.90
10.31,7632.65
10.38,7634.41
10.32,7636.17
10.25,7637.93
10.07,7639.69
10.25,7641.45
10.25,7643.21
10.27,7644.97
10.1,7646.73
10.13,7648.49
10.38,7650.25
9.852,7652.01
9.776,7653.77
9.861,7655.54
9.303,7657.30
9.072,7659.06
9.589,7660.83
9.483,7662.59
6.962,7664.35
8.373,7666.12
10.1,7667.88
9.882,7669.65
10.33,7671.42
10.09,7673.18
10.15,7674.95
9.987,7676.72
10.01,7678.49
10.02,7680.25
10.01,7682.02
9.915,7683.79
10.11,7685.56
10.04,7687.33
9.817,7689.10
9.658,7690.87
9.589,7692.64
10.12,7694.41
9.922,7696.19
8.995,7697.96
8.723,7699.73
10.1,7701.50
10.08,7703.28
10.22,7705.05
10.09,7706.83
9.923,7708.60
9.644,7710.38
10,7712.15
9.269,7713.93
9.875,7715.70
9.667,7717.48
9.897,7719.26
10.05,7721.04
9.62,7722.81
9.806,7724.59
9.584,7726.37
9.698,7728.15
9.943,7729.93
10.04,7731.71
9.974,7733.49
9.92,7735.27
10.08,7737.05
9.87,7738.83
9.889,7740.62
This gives 5.4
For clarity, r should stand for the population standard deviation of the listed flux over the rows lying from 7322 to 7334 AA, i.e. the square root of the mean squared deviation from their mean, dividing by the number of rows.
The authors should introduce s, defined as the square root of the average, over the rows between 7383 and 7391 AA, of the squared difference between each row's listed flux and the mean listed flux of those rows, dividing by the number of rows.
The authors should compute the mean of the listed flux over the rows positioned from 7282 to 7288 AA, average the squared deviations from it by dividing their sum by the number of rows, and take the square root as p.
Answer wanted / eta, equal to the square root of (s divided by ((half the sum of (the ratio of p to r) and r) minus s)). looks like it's 1.71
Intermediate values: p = 0.09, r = 0.47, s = 0.25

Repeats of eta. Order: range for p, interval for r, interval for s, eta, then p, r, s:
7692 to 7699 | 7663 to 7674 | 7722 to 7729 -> 0.35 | 0.43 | 1.22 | 0.09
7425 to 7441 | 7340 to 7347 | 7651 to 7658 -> 0.84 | 0.22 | 0.25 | 0.23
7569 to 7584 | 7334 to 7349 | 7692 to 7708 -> 1.64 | 0.29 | 0.25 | 0.51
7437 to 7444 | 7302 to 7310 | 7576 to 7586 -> 0.58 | 0.28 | 0.12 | 0.30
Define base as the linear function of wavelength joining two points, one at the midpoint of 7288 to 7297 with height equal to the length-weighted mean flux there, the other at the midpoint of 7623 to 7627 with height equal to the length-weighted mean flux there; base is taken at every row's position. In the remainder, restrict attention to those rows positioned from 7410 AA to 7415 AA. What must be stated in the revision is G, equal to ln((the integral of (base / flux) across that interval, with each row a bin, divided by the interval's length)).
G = 0.024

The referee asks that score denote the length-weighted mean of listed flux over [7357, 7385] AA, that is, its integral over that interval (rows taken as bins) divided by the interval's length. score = 10.1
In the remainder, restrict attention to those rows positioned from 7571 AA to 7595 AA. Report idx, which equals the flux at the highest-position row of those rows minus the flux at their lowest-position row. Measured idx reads -0.38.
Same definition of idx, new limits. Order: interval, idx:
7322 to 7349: 0.05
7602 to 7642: 0.36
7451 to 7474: -0.15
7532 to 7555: -0.50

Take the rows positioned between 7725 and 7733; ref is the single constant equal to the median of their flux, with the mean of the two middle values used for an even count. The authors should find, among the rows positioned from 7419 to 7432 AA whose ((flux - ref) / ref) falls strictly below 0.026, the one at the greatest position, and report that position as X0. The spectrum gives 7431.48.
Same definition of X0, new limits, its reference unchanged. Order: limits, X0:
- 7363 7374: 7370.14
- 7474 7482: 7477.83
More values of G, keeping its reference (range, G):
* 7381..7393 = 0.017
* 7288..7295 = 0.015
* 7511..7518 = 0.002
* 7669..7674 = -0.002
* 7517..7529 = -0.006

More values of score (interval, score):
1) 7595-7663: 10.1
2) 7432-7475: 10.1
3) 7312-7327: 10.0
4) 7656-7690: 9.6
